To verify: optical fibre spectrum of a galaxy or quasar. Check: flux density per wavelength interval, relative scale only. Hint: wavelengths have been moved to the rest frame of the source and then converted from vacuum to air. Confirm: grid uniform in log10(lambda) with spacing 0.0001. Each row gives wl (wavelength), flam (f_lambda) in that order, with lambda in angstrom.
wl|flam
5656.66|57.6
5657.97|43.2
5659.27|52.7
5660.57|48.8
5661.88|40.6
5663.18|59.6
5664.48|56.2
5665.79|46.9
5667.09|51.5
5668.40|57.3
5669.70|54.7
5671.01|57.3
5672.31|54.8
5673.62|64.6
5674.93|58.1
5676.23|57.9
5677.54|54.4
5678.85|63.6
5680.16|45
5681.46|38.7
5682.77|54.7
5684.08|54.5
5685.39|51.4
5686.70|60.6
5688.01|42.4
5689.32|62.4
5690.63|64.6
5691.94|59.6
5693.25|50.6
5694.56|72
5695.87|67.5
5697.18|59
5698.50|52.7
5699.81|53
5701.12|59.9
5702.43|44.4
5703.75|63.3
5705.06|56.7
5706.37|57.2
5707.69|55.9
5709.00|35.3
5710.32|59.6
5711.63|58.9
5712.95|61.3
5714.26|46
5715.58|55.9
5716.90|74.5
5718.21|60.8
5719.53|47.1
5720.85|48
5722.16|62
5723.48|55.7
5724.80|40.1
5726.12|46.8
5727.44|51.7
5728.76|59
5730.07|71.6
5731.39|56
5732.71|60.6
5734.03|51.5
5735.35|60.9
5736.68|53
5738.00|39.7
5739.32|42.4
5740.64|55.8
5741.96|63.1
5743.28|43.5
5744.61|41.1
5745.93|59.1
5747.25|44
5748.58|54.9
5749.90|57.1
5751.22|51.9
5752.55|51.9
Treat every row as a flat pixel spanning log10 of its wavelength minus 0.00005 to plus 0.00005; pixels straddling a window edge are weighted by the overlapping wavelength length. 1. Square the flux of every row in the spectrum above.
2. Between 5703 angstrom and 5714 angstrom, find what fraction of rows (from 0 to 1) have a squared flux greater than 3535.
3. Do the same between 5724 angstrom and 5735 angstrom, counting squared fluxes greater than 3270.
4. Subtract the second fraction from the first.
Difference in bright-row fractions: 0.00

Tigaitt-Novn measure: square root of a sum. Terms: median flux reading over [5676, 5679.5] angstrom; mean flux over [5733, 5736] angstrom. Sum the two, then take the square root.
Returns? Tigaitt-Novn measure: 10.7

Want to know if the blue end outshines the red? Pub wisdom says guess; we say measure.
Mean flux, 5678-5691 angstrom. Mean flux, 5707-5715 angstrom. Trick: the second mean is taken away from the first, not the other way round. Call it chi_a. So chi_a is 1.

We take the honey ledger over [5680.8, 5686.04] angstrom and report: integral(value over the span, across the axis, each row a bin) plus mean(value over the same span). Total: 311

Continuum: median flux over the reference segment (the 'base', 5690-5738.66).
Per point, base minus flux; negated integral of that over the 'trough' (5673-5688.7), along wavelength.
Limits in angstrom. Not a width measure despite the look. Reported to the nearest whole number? -45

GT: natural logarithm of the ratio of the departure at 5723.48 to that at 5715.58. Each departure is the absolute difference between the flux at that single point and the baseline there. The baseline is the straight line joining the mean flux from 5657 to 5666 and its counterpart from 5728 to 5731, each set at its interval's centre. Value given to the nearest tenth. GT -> 0.3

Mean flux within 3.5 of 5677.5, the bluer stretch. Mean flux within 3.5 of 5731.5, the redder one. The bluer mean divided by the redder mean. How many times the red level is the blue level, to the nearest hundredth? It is 0.93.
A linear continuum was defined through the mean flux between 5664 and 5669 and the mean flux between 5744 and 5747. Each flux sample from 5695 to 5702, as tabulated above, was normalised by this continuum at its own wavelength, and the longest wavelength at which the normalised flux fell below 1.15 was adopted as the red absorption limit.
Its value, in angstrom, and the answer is 5699.81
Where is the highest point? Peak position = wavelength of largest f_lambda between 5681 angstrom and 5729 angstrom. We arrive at 5716.90 angstrom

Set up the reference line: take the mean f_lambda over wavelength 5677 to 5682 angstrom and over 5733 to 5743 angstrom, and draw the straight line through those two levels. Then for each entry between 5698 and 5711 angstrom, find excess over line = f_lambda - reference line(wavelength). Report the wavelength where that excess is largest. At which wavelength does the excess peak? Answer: 5703.75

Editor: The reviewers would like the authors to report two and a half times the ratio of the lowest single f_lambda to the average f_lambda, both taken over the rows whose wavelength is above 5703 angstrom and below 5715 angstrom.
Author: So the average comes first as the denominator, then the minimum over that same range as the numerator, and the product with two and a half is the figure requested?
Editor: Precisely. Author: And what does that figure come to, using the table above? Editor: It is 1.61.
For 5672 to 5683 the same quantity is 1.77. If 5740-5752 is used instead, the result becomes 1.97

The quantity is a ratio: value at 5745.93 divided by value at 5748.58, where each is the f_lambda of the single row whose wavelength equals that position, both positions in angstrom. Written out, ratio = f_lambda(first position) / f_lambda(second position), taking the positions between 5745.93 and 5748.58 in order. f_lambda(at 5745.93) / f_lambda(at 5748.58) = 1.08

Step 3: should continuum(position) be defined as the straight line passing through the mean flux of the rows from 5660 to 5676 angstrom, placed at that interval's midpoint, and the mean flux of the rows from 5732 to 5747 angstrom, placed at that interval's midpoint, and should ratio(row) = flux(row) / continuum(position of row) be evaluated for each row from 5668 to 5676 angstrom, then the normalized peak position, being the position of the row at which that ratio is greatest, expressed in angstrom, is 5673.62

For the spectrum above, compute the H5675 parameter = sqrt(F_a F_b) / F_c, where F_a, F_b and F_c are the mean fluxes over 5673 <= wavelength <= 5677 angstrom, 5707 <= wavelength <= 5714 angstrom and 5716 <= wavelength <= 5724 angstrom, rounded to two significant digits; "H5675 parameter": 0.98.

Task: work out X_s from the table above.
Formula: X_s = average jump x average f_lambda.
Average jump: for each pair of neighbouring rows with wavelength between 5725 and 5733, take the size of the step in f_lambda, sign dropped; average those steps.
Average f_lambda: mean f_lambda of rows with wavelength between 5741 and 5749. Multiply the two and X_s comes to 459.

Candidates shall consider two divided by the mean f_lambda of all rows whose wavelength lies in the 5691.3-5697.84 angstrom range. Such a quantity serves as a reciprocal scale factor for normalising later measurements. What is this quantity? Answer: 0.032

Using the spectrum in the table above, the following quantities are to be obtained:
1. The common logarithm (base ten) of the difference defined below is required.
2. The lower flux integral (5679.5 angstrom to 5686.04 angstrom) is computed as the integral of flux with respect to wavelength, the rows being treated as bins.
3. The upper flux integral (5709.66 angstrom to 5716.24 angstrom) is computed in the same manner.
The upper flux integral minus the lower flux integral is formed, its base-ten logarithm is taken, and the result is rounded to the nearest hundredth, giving 1.71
